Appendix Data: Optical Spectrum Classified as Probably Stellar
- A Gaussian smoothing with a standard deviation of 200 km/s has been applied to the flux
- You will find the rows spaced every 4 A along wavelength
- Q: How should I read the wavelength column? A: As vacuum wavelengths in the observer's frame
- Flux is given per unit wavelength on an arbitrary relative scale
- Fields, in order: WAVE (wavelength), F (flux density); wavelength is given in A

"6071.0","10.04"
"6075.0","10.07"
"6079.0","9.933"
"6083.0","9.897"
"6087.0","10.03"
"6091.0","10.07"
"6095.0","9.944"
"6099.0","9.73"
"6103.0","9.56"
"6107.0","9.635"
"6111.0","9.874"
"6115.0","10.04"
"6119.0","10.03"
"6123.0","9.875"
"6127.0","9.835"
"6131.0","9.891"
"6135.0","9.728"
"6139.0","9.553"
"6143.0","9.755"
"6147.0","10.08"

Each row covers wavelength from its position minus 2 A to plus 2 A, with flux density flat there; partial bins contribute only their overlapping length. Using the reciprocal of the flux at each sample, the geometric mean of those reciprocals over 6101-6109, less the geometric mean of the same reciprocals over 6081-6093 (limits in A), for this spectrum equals 0.0042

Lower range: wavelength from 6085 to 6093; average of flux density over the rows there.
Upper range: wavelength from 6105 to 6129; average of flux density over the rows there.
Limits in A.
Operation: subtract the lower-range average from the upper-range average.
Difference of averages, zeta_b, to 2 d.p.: -0.17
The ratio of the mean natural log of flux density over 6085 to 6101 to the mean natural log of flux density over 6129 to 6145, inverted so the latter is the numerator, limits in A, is 0.99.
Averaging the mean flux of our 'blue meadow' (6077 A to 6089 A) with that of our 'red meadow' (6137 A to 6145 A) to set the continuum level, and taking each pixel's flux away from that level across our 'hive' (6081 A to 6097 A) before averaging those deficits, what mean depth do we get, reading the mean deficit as -0.18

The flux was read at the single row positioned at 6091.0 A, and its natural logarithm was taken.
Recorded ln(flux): 2.310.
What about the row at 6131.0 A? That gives 2.292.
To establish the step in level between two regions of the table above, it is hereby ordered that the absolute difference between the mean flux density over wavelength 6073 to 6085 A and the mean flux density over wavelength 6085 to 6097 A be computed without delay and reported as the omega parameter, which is 0.05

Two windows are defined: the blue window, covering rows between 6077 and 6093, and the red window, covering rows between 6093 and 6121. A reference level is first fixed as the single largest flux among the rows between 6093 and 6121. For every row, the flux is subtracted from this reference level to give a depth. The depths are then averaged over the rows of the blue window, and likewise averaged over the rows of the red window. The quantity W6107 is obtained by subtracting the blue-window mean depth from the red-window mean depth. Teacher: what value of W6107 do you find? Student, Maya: 0.15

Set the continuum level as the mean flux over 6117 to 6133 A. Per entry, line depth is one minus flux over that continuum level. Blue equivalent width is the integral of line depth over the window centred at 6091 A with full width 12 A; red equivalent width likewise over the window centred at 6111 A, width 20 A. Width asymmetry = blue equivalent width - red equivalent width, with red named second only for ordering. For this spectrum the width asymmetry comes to -0.29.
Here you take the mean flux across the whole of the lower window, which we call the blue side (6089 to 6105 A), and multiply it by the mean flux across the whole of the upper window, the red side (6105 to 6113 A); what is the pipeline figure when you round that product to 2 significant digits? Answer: 96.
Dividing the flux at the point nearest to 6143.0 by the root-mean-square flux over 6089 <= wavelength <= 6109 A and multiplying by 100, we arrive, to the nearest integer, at 100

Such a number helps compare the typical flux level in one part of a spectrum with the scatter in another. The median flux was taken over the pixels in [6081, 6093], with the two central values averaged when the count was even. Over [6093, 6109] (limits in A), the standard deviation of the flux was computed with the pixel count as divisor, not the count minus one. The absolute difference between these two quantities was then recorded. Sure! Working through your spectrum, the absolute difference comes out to 9.89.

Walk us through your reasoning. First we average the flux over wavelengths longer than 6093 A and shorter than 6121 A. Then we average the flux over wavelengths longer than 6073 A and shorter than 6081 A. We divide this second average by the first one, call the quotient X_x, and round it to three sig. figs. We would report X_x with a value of 1.02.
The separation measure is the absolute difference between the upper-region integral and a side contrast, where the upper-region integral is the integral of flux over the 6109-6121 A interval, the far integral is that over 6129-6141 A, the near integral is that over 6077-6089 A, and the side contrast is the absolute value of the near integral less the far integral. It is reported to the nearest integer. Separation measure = 117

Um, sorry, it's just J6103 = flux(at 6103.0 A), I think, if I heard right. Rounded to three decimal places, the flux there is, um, 9.560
